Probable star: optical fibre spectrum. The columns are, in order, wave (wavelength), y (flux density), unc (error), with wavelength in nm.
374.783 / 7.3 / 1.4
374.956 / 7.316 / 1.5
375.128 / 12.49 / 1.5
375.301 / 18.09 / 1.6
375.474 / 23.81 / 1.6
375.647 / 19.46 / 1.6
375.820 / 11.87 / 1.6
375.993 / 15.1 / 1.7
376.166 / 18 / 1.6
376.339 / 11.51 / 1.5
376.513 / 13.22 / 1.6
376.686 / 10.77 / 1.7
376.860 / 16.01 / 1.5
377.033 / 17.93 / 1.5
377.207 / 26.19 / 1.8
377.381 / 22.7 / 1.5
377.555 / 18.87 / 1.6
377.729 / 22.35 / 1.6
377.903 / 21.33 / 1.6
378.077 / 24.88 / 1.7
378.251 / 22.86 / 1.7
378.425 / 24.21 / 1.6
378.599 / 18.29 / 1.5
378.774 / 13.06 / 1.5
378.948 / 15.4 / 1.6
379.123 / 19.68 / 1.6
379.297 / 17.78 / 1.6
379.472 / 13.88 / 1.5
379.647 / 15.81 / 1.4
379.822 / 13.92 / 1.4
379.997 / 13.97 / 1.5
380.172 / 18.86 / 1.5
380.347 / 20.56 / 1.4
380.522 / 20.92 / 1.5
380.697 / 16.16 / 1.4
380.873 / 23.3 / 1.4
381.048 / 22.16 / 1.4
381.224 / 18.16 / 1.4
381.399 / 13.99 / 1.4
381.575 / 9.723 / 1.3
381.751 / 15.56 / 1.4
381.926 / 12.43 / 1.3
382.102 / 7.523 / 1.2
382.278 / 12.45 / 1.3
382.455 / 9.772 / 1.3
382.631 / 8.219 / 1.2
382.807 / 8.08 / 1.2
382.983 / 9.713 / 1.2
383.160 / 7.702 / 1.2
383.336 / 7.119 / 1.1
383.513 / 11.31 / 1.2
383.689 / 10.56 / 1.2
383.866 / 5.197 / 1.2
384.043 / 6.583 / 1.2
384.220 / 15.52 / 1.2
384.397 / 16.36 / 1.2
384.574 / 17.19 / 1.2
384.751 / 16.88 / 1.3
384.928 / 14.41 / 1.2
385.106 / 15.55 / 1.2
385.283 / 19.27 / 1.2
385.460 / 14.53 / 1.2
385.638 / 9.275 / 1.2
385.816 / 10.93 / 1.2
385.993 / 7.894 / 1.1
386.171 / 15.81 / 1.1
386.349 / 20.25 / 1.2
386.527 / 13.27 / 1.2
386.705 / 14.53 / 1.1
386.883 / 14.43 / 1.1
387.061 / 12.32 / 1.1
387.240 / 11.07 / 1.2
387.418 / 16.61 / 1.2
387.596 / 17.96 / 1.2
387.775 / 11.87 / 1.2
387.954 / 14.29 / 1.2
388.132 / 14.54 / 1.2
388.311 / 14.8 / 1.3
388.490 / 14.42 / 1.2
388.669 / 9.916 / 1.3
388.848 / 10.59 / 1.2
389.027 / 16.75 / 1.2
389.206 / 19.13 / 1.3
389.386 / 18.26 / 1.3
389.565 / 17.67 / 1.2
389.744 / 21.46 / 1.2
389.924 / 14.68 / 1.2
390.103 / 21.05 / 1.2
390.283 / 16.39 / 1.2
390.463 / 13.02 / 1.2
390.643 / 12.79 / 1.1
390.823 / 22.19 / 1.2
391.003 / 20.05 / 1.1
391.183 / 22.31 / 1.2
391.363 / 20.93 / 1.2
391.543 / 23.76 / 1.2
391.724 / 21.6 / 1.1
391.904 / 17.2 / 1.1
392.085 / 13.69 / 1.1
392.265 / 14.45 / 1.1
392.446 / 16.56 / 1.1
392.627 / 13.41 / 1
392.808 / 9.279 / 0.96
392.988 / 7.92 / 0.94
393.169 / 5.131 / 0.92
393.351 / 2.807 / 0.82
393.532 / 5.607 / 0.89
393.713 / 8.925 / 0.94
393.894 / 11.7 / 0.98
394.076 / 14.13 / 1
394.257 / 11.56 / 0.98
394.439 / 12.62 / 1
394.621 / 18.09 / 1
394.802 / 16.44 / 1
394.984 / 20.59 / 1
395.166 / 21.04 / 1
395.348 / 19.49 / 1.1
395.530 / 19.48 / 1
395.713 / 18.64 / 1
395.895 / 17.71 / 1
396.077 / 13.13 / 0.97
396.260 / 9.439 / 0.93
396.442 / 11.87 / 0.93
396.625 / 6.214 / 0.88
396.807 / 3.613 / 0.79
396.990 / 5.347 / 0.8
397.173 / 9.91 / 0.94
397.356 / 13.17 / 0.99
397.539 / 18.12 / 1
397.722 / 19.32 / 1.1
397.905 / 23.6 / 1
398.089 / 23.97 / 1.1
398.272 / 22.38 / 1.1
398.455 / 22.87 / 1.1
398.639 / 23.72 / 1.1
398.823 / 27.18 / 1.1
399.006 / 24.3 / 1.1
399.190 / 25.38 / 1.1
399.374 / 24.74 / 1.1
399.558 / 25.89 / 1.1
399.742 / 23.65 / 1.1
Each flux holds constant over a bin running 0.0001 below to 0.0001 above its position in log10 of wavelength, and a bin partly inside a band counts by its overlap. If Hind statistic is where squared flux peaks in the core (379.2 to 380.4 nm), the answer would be 380.347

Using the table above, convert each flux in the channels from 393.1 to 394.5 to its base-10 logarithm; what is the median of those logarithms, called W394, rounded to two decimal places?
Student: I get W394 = 1.01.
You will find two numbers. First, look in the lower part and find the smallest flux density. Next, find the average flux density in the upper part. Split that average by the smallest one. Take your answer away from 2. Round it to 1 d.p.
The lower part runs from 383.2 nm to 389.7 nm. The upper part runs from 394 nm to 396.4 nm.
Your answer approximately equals -1.1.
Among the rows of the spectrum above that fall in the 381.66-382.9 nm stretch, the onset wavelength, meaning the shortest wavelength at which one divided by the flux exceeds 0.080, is 381.926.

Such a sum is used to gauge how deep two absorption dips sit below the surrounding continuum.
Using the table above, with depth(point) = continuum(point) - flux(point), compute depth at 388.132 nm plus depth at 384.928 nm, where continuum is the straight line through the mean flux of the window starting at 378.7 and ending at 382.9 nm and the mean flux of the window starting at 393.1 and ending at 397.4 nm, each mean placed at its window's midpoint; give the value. -1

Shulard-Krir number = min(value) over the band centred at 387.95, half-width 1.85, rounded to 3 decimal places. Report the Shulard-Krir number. 9.916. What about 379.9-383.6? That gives 7.119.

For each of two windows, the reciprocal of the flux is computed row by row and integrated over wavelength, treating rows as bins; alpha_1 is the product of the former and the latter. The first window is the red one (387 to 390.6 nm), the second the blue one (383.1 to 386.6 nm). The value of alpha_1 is 0.078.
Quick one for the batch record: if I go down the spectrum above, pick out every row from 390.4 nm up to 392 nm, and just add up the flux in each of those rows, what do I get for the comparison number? 174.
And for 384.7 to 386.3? 125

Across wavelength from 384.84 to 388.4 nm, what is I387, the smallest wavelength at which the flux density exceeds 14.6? 385.106 nm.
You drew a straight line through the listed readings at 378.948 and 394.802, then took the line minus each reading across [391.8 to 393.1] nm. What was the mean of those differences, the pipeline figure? 3.1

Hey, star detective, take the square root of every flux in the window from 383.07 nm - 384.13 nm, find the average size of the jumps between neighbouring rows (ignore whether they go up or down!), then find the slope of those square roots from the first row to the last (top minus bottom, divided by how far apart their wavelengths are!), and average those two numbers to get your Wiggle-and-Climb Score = 0.1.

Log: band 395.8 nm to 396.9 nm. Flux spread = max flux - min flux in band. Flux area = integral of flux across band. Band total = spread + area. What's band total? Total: 25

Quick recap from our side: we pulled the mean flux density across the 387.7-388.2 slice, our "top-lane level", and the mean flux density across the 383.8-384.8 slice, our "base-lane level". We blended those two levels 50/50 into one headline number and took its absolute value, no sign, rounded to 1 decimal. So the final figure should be 13.3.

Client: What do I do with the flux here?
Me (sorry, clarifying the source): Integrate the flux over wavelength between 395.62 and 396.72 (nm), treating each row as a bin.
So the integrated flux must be 14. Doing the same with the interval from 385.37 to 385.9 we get 6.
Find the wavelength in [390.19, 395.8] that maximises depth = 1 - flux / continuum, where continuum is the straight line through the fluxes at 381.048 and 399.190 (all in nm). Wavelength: 393.351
